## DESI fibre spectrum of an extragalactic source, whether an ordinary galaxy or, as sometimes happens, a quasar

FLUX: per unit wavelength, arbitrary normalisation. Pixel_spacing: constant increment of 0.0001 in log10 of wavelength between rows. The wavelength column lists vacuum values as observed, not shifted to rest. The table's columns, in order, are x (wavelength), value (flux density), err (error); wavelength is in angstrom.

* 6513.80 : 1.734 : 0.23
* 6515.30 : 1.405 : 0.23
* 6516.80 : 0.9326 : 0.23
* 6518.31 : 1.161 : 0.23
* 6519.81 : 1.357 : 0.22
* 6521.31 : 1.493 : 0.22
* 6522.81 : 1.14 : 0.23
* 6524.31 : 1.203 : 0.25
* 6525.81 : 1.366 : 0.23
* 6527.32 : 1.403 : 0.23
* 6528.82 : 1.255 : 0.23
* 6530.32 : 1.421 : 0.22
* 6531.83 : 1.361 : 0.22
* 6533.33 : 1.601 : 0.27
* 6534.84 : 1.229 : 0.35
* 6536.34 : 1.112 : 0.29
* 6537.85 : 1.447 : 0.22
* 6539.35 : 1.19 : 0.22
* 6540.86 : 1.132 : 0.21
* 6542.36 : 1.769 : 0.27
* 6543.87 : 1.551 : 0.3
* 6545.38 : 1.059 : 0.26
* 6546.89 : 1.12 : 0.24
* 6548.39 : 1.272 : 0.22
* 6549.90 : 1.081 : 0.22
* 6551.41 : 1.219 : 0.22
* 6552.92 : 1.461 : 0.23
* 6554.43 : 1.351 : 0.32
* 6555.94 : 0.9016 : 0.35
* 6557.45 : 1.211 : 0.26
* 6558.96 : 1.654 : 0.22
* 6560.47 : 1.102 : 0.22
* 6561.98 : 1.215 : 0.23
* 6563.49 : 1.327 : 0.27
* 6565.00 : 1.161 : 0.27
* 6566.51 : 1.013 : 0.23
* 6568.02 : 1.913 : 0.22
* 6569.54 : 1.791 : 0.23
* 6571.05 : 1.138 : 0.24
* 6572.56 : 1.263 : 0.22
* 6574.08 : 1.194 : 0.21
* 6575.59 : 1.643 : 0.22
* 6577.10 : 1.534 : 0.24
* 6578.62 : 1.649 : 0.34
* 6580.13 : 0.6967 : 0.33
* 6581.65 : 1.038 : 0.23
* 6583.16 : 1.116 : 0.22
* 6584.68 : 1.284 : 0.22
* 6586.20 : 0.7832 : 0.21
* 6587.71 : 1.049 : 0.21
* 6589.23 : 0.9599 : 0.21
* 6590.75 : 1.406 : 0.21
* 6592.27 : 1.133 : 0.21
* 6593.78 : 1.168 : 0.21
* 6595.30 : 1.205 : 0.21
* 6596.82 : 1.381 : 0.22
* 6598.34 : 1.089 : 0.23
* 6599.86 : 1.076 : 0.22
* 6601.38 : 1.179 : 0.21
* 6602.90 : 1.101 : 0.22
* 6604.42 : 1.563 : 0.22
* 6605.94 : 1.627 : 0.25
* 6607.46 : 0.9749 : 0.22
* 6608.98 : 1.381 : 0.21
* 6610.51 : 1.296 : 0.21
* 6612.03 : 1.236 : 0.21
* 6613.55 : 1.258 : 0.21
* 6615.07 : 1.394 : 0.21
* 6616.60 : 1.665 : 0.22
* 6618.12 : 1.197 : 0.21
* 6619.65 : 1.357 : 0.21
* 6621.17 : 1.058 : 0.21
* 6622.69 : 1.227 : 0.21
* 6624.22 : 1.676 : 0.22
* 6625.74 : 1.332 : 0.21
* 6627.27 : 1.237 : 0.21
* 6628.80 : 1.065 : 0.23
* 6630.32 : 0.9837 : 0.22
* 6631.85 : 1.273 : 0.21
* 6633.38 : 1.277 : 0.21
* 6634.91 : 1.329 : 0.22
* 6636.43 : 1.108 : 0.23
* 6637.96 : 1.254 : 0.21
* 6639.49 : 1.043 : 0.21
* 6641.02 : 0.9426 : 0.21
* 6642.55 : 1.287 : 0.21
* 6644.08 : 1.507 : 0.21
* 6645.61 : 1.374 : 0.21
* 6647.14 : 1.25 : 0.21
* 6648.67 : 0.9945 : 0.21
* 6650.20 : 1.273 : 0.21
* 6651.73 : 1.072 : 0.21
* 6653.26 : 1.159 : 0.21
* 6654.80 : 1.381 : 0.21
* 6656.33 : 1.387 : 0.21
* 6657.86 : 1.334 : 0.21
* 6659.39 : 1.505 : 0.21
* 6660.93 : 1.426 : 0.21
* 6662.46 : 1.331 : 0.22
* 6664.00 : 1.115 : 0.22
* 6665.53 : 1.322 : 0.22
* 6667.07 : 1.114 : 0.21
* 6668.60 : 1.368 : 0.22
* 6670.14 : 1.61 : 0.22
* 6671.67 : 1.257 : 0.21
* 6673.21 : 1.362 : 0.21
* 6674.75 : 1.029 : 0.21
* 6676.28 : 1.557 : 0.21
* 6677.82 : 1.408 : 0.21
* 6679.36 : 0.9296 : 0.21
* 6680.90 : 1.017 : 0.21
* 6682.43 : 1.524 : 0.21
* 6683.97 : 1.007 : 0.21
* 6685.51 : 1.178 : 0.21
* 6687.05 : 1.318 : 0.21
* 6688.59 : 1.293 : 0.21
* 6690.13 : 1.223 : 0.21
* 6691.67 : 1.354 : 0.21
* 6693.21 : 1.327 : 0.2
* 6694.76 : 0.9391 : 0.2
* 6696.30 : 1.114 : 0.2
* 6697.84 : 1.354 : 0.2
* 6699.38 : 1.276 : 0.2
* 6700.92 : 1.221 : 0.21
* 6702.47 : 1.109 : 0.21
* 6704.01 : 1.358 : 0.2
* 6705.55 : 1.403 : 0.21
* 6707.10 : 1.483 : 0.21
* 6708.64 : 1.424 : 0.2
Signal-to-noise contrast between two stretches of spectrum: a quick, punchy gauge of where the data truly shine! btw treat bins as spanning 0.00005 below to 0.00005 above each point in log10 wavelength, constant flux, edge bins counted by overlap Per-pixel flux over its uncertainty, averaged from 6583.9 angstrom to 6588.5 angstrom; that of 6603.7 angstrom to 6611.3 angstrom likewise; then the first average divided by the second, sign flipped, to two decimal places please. -0.79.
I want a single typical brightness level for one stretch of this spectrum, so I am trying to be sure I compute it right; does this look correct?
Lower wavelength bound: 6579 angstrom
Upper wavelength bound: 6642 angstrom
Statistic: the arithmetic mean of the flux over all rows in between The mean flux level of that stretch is 1.21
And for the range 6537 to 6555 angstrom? 1.30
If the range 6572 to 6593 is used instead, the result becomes 1.20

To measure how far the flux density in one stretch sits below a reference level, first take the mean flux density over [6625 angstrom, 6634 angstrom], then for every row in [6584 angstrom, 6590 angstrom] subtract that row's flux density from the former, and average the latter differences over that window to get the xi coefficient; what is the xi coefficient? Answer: 0.18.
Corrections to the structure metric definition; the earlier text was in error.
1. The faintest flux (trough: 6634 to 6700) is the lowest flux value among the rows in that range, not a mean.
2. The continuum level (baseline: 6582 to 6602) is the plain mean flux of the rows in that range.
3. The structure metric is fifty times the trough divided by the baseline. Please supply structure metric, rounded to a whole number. 41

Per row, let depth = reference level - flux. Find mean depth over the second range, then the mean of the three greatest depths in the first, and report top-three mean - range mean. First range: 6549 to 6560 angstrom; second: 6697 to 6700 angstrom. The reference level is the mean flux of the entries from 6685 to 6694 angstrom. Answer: 0.25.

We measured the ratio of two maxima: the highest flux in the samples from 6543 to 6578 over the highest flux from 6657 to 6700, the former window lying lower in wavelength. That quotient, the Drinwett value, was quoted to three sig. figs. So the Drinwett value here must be 1.19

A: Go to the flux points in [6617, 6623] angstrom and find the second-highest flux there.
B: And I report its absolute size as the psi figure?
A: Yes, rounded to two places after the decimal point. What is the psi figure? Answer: 1.23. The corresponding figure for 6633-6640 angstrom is 1.28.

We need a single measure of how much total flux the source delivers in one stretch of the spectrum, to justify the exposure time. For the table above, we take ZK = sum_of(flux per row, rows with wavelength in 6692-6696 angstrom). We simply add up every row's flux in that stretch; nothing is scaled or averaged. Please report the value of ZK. 2.27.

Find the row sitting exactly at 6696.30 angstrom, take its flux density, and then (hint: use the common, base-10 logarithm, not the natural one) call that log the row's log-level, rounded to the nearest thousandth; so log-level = 0.047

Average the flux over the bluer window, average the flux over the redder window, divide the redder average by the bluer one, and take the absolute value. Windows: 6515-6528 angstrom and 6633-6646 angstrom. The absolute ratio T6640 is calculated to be 0.97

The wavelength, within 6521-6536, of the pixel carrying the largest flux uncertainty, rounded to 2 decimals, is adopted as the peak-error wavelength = 6534.84 angstrom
